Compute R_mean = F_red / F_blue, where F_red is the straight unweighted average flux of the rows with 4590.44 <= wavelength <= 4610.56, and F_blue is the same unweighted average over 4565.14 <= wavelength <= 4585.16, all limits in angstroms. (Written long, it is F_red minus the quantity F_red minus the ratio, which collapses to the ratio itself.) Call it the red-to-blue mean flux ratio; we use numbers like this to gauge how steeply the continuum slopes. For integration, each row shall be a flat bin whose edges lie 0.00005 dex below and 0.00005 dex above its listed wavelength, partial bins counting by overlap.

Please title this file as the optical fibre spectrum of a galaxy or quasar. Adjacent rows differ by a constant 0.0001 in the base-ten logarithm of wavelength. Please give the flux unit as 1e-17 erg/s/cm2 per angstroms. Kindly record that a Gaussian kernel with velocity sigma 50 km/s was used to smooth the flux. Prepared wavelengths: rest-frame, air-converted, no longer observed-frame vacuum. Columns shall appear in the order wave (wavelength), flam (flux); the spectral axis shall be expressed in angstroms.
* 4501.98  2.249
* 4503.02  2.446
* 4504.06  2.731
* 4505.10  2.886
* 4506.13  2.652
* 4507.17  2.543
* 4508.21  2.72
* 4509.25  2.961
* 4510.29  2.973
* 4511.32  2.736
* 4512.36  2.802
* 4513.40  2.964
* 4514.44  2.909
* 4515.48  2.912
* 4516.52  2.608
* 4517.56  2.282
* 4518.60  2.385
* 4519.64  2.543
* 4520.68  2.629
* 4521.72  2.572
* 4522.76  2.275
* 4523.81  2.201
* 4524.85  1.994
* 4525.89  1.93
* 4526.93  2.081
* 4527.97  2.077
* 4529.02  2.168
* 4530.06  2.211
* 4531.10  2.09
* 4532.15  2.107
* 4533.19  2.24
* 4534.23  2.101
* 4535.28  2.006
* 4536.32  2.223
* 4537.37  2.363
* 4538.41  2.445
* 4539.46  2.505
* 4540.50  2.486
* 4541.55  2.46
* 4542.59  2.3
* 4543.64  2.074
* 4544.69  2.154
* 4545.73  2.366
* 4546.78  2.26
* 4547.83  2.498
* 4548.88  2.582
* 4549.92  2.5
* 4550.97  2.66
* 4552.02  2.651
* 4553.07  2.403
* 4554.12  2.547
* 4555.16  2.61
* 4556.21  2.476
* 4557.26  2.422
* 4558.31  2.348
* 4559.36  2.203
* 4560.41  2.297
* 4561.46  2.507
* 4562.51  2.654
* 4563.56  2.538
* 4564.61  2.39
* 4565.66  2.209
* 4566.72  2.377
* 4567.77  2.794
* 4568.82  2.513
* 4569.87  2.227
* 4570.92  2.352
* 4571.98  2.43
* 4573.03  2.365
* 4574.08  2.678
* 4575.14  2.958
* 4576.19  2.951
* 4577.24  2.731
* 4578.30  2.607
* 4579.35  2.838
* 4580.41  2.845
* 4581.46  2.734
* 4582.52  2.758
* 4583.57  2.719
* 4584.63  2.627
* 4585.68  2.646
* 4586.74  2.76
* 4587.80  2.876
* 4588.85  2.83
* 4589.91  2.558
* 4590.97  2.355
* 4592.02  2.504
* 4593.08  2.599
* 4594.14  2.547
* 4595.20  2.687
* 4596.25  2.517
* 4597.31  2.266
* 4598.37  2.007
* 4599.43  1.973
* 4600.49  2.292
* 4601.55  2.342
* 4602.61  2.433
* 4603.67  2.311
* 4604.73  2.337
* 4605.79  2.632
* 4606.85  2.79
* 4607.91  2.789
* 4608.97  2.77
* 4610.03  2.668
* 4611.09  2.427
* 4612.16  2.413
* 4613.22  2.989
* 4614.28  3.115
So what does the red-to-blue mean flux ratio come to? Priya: 0.94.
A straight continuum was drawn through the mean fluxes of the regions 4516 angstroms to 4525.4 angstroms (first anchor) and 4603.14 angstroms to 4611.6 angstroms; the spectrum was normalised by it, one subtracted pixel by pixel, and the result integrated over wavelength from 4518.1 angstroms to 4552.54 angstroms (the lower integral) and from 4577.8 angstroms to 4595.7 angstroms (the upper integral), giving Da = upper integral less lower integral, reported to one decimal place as 2.6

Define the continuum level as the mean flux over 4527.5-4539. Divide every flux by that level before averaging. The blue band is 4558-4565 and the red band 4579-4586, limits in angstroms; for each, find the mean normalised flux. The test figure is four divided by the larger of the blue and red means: 3.19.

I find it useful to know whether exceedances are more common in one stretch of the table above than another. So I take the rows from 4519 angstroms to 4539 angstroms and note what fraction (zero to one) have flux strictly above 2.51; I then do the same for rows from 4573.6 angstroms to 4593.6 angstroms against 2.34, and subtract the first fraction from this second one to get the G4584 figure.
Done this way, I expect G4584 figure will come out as 0.84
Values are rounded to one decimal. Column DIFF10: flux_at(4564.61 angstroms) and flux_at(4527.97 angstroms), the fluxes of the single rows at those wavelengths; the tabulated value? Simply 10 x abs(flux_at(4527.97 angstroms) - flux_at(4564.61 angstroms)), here 3.1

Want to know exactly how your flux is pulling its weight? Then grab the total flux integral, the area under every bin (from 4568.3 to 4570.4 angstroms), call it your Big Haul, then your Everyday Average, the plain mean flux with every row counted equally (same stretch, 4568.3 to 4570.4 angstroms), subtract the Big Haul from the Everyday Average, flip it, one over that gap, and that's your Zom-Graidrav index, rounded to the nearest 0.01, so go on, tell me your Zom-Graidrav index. -0.38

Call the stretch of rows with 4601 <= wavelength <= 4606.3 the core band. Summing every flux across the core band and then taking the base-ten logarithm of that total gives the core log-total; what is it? 1.08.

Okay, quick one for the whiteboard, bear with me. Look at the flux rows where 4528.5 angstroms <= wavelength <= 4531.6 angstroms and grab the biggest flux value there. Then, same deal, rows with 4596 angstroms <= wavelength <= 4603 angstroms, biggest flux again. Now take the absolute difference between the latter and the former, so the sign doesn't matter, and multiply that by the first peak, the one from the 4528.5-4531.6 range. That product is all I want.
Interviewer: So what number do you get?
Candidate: 0.68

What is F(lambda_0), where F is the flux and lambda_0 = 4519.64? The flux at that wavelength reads 2.543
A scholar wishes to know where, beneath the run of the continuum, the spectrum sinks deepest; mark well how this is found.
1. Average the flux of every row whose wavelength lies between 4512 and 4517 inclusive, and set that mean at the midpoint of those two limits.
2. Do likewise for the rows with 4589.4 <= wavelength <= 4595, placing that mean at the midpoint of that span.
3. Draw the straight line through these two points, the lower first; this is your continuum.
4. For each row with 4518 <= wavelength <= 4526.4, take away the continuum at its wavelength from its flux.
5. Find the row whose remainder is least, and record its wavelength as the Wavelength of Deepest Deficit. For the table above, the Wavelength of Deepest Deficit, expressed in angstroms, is 4525.89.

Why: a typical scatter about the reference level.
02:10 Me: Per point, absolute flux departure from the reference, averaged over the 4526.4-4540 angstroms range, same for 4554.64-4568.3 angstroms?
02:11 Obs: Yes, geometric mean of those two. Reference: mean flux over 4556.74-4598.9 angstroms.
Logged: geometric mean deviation 0.24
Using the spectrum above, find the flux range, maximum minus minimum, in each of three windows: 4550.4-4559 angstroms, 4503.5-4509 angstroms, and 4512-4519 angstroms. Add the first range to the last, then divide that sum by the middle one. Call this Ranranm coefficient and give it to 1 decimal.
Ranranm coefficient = 2.9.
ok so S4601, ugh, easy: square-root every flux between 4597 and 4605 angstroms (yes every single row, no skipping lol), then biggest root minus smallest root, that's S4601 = 0.155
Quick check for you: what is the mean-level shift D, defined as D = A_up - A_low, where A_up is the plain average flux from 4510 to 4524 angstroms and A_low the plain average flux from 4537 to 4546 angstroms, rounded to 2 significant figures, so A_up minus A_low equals 0.28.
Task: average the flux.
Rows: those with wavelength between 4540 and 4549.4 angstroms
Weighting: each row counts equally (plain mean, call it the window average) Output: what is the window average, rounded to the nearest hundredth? 2.35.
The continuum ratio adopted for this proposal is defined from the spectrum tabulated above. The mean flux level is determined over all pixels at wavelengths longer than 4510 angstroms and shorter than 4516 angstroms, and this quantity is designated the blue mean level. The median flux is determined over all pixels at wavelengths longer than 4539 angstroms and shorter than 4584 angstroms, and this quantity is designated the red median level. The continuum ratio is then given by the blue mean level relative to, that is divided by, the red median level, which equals 1.15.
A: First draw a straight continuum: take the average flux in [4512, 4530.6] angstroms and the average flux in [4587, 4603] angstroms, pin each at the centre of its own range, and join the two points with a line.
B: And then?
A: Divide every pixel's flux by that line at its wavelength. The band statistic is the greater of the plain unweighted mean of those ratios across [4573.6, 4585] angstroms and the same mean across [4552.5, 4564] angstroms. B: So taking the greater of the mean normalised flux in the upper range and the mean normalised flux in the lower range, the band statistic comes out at 1.13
